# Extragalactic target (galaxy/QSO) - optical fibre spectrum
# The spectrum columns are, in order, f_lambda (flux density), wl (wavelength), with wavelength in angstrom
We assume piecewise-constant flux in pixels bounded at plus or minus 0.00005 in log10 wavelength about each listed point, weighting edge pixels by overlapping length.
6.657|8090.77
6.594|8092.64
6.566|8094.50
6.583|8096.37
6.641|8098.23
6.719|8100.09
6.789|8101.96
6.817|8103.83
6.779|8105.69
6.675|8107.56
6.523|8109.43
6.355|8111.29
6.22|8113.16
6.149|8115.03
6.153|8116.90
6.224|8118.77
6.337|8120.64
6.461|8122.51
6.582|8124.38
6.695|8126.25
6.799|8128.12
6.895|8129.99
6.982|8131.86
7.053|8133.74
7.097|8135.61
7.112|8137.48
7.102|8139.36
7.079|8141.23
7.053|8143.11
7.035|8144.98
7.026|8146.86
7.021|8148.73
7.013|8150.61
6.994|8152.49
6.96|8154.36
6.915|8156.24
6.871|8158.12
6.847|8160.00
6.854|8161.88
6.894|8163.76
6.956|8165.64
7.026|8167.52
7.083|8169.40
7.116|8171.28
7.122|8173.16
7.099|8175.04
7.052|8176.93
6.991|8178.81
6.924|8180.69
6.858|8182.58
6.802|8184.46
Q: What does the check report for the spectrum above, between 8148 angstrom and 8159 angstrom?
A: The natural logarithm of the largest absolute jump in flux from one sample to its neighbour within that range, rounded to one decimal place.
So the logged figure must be -3.1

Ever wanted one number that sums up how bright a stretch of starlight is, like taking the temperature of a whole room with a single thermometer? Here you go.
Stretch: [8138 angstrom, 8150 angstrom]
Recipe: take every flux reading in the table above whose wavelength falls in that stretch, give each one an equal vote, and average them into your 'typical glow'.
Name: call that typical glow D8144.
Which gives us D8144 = 7.05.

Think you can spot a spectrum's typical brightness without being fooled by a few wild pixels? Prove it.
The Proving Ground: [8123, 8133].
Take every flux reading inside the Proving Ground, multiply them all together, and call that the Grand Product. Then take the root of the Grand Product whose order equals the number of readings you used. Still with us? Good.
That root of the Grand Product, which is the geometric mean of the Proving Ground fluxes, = 6.79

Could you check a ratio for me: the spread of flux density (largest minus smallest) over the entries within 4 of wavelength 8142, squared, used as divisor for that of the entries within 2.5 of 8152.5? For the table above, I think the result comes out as 12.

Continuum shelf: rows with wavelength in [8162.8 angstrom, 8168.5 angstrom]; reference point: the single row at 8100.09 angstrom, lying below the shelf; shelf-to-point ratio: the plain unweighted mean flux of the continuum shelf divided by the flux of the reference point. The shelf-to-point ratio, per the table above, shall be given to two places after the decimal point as 1.04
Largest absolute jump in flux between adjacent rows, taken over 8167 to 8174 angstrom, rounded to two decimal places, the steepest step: 0.06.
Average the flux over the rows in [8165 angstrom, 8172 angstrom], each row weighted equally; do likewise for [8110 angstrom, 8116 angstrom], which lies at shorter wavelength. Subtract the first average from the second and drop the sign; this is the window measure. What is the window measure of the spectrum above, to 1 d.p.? 0.8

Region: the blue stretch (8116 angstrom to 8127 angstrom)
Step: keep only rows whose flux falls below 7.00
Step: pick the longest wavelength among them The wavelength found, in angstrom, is 8126.25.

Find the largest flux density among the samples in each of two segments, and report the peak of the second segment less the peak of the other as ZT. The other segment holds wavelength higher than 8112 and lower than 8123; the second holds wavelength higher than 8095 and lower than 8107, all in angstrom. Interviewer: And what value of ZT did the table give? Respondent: 0.4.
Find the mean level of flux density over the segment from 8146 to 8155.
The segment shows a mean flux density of 7.0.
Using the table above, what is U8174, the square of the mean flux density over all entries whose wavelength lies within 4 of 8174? 50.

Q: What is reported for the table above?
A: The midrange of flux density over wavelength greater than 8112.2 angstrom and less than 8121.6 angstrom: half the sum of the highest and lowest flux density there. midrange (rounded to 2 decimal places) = 6.24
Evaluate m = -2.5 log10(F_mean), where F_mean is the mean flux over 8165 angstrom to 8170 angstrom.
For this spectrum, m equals -2.12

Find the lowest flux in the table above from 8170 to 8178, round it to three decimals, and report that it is 7.052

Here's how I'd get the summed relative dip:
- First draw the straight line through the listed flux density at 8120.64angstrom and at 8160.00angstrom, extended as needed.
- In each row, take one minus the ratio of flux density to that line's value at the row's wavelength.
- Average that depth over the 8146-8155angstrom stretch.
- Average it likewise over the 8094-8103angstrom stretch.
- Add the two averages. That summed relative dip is -0.14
